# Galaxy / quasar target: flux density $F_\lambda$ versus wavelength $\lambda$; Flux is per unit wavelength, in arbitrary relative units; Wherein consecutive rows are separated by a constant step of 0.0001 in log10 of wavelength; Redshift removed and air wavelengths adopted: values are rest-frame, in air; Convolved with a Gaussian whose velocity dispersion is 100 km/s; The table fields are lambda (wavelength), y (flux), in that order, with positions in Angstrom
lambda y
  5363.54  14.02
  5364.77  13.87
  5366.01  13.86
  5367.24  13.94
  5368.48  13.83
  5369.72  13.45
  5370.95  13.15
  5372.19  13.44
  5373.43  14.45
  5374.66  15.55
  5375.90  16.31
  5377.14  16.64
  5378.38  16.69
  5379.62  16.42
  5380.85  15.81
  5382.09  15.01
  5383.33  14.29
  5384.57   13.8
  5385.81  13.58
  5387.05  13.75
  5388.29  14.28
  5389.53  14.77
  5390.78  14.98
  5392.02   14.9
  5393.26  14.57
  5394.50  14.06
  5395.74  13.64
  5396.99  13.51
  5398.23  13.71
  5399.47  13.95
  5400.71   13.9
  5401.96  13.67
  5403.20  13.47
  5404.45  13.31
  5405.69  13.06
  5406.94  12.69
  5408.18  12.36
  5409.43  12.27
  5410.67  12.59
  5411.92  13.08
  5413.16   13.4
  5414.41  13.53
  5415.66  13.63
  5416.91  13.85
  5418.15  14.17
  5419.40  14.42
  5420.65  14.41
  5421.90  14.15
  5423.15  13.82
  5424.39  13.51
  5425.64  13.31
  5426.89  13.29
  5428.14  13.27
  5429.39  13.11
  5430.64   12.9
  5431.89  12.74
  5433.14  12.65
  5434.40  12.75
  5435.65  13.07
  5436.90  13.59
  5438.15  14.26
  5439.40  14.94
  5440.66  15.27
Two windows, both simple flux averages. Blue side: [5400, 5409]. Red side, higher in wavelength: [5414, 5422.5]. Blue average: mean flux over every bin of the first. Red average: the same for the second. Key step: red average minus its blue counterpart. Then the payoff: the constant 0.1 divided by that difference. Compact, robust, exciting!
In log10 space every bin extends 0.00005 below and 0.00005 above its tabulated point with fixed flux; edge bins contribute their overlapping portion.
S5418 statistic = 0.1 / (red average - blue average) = 0.12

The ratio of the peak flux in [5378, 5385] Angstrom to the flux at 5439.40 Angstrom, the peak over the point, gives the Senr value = 1.12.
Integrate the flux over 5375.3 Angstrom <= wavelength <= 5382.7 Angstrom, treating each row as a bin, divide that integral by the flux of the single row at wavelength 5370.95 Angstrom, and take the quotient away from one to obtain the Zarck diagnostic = -8.1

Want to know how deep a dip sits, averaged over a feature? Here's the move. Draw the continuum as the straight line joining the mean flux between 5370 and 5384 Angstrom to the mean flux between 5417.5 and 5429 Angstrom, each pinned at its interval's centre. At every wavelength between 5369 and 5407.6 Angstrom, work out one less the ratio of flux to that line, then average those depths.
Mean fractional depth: 0.04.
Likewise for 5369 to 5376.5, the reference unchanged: 0.06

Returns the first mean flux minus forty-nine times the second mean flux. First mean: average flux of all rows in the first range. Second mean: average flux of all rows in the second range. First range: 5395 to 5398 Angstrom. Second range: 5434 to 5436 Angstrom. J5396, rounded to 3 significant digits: -619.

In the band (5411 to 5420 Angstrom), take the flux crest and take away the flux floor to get 1.34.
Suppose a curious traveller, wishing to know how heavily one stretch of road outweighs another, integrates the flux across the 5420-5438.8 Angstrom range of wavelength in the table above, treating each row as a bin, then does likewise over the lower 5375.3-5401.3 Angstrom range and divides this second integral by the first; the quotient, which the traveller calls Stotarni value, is 1.52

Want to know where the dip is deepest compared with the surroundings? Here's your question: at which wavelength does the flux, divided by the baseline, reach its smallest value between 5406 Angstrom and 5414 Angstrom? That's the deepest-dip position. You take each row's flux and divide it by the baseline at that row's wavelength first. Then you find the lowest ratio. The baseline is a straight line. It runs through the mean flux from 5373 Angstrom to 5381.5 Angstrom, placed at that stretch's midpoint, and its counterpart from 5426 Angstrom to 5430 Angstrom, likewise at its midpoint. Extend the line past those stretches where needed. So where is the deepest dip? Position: 5409.43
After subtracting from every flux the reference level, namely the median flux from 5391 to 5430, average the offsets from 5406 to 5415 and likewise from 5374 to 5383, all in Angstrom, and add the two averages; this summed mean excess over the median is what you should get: 1.8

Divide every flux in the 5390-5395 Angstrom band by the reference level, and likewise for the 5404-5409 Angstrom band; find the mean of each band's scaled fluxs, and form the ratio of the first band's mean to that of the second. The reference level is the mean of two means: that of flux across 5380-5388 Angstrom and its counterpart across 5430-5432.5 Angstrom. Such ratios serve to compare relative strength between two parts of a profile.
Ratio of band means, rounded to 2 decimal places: 1.14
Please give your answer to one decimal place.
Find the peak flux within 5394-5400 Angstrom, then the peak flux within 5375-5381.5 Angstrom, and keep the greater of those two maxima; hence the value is 16.7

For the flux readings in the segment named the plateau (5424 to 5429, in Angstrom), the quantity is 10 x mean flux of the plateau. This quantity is 133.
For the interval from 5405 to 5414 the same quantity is 128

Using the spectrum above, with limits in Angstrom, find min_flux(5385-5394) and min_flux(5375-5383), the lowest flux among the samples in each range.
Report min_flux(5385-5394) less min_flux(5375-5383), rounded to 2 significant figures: -1.4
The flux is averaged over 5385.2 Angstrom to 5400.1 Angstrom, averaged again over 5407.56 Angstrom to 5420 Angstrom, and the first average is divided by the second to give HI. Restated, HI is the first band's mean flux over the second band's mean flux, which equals 1.06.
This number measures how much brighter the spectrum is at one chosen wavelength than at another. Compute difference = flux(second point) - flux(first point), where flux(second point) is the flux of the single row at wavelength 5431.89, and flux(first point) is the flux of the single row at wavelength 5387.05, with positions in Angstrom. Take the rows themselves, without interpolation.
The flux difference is -1.0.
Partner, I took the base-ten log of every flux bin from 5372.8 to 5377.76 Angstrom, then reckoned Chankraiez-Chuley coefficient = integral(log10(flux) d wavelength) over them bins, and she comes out 6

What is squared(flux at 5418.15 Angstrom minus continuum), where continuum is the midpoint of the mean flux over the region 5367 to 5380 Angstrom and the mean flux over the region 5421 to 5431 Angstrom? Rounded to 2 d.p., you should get 0.00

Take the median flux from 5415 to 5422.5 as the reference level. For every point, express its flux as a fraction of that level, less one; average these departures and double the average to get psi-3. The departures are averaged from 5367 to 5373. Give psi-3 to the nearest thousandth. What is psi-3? -0.084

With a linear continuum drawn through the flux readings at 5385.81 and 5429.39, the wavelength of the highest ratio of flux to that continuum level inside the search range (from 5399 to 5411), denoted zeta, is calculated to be 5399.47 Angstrom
